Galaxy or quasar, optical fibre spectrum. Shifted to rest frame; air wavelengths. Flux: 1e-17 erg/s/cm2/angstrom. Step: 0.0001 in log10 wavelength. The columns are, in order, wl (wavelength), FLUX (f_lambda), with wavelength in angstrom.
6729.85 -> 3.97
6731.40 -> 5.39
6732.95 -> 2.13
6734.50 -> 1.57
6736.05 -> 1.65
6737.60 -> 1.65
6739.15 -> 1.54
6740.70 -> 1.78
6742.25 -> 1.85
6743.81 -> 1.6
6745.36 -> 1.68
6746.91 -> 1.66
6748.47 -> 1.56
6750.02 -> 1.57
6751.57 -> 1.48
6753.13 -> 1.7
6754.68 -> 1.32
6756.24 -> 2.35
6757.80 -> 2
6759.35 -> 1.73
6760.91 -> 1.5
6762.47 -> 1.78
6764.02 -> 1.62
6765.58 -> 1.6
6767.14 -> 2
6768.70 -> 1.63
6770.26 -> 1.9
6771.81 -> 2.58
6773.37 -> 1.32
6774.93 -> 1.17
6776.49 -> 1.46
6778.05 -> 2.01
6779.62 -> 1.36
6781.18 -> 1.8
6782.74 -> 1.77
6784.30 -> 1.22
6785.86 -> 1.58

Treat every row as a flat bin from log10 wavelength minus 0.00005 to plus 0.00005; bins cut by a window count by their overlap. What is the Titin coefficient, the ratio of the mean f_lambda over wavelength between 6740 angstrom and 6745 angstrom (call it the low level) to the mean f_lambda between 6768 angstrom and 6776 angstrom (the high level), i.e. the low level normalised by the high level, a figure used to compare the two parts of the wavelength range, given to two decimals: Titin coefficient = 1.01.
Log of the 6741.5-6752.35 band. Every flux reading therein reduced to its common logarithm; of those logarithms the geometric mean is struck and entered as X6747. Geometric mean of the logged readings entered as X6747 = 0.209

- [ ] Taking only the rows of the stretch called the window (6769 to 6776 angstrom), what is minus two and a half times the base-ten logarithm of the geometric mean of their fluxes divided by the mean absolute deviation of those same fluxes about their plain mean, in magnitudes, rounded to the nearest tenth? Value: -1.3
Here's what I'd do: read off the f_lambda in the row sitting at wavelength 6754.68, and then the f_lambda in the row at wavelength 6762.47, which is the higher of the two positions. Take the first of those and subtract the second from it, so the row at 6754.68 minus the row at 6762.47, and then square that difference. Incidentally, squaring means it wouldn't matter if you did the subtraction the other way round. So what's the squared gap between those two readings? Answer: 0.21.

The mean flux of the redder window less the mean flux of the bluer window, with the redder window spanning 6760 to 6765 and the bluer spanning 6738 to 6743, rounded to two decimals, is -0.09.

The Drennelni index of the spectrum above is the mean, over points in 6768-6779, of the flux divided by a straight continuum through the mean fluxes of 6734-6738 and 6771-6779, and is 1.01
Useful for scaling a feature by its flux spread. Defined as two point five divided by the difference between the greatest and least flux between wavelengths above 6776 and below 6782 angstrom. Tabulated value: 4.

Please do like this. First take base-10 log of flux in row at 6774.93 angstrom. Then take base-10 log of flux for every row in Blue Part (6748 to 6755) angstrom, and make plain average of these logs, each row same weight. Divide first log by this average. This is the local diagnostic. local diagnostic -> 0.37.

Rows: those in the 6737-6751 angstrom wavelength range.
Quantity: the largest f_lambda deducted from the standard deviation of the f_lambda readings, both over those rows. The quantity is -1.75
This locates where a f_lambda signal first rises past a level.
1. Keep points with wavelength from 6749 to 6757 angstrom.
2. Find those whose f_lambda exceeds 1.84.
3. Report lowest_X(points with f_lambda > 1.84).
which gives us 6756.24 angstrom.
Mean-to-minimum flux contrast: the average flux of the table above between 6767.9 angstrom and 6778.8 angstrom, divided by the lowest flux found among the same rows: 1.474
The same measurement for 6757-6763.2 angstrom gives 1.168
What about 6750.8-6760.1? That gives 1.336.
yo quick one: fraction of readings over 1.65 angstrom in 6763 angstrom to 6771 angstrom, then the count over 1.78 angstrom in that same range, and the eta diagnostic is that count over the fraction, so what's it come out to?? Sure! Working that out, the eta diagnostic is 5.0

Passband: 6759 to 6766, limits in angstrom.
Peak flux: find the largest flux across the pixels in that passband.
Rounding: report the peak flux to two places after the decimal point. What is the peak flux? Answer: 1.78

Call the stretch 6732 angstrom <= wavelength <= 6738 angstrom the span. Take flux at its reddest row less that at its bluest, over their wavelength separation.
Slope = -0.10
